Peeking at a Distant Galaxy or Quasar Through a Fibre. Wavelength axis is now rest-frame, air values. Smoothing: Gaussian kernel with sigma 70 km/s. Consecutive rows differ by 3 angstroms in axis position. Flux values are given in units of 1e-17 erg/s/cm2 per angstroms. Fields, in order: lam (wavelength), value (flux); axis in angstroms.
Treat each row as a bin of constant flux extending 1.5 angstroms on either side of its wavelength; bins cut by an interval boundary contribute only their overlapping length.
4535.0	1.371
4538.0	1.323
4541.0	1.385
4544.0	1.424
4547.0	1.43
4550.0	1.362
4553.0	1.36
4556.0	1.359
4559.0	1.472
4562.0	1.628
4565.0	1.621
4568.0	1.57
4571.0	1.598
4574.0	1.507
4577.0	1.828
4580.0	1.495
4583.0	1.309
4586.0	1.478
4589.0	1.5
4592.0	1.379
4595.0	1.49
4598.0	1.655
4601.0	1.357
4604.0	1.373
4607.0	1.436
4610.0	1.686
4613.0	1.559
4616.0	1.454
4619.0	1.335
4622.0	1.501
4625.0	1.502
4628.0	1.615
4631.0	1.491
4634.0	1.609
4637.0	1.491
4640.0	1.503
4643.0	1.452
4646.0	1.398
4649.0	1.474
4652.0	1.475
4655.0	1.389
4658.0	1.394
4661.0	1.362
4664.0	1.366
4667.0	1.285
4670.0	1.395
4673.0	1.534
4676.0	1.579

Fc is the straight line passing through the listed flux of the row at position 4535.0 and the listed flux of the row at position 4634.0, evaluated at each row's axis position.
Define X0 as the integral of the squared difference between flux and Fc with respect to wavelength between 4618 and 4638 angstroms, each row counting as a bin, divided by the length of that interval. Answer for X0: 0.013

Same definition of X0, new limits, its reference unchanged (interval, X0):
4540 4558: 0.002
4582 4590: 0.010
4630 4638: 0.009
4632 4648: 0.024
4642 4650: 0.041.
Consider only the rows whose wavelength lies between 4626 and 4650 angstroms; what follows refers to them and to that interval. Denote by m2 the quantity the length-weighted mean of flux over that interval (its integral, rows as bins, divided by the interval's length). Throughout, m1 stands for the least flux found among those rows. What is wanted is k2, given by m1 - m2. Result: -0.107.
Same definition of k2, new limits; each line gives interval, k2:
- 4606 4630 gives -0.177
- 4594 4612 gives -0.144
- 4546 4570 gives -0.120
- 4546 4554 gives -0.023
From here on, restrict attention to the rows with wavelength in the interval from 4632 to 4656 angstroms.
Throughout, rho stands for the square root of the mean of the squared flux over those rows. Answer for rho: 1.48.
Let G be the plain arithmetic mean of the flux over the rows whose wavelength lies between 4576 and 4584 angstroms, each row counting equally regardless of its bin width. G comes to 1.54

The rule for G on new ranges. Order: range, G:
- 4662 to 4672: 1.35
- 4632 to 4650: 1.49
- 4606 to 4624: 1.50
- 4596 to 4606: 1.46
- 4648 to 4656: 1.45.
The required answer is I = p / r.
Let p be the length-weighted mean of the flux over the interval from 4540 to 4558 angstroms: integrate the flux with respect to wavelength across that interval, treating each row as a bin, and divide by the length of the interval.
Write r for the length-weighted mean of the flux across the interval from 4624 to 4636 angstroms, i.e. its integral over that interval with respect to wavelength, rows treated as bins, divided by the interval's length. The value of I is 0.89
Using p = 1.389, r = 1.55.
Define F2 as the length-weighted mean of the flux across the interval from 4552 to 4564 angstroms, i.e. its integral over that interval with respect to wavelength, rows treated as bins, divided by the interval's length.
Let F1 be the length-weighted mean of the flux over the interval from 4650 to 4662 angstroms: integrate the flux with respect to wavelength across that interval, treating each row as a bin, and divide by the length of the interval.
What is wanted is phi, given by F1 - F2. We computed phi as -0.056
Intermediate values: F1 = 1.410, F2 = 1.47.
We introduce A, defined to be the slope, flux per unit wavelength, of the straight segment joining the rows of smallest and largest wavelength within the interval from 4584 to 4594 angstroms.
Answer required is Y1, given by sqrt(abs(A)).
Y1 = 0.13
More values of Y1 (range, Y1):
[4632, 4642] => 0.13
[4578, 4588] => 0.05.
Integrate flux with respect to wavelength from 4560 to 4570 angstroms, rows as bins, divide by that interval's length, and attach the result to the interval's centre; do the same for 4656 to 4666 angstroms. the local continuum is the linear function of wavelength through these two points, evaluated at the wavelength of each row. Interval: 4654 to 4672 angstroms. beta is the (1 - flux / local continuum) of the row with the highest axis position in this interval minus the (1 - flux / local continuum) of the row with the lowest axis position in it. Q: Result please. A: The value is -0.03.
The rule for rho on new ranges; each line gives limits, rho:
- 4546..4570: 1.48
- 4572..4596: 1.50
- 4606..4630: 1.51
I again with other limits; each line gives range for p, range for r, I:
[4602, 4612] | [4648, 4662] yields 1.05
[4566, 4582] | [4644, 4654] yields 1.10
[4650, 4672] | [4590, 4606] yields 0.95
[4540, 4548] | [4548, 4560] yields 1.02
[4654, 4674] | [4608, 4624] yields 0.92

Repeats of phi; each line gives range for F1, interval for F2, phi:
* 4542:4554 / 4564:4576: -0.188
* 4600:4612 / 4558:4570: -0.107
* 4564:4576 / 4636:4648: 0.122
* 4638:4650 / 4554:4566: -0.052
